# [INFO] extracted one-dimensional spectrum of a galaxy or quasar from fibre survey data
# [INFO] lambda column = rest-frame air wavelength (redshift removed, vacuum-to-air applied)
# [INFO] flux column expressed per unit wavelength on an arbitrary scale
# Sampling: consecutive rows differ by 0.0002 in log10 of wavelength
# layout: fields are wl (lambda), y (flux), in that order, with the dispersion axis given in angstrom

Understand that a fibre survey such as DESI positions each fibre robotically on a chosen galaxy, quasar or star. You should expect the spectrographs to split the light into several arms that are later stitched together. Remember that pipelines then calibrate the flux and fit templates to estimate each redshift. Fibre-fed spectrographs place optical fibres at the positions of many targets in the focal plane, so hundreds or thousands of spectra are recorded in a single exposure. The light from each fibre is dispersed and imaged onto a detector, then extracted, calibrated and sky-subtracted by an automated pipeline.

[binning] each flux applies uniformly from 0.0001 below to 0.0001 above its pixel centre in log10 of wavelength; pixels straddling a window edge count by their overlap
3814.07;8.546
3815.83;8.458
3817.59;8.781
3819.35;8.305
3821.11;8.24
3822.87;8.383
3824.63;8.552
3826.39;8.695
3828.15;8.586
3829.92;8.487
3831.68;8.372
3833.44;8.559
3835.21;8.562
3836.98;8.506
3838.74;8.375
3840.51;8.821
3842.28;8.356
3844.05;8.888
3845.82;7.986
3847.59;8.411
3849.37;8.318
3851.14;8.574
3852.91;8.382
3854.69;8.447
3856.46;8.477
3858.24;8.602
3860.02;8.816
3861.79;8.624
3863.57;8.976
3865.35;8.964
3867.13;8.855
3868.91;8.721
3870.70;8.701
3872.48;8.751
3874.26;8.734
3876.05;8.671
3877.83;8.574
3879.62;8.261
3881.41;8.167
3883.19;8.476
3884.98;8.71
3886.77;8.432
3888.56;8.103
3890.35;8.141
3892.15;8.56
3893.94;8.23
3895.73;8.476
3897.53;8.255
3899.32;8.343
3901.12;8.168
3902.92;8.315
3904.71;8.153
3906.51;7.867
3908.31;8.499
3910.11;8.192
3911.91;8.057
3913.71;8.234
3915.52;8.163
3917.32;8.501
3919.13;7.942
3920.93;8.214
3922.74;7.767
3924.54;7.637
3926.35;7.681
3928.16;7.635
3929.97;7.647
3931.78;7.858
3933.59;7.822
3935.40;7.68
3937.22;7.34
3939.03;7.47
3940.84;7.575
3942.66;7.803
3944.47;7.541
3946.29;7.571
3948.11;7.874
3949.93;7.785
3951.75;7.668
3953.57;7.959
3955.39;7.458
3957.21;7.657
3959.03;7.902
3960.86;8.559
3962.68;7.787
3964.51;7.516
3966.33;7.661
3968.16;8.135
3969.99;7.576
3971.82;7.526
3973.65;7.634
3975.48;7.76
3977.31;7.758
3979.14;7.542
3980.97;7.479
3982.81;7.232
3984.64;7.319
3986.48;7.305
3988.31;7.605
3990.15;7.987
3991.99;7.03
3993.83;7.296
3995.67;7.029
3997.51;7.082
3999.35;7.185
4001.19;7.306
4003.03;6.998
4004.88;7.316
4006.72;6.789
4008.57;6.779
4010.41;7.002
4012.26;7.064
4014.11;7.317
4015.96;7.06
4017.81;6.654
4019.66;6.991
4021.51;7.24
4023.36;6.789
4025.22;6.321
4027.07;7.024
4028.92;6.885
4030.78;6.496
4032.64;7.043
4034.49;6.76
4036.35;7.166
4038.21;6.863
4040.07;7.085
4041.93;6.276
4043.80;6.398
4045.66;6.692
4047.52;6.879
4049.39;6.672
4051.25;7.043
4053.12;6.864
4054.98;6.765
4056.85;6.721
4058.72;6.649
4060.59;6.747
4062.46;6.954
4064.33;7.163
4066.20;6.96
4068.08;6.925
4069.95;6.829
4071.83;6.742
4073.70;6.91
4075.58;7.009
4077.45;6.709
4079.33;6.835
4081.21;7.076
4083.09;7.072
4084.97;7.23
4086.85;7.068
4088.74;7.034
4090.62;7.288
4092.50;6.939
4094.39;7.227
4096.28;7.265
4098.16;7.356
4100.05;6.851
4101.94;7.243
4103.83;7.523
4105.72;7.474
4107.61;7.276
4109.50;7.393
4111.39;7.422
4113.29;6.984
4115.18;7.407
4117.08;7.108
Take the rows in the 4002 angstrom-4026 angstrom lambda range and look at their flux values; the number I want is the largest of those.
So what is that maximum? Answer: 7.317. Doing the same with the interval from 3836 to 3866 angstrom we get 8.976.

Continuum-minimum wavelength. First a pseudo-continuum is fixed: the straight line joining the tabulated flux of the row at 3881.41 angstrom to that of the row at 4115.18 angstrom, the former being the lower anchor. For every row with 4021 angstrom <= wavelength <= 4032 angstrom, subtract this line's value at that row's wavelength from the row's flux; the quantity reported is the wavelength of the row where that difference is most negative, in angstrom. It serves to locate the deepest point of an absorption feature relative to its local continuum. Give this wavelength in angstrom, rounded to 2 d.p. 4025.22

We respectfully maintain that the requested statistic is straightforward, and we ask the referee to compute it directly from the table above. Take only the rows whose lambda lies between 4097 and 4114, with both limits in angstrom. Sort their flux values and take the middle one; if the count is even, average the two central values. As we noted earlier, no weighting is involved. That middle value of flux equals 7.4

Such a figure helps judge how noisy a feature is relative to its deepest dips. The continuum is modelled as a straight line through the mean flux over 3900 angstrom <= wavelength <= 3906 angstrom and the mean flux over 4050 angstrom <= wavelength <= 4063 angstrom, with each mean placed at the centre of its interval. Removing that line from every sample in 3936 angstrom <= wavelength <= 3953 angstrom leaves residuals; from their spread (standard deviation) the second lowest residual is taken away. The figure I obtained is 0.6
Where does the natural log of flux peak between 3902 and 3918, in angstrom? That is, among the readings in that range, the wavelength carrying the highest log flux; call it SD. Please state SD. 3917.32 angstrom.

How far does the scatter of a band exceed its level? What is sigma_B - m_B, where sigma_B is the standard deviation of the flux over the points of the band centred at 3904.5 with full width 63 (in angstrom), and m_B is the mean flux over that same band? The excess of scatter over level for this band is -7.86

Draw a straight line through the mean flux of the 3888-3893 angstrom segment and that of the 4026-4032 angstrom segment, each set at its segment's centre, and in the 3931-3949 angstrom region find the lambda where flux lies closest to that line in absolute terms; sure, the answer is 3933.59 angstrom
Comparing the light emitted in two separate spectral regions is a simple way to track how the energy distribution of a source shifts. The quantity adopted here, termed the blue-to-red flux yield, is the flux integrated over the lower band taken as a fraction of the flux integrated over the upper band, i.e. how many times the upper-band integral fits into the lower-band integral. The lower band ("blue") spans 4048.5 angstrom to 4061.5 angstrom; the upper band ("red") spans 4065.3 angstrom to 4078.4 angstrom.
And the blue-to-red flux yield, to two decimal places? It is 0.98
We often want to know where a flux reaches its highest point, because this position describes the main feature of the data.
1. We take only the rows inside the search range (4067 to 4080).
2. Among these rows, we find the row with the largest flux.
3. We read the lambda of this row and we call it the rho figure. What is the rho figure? 4075.58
